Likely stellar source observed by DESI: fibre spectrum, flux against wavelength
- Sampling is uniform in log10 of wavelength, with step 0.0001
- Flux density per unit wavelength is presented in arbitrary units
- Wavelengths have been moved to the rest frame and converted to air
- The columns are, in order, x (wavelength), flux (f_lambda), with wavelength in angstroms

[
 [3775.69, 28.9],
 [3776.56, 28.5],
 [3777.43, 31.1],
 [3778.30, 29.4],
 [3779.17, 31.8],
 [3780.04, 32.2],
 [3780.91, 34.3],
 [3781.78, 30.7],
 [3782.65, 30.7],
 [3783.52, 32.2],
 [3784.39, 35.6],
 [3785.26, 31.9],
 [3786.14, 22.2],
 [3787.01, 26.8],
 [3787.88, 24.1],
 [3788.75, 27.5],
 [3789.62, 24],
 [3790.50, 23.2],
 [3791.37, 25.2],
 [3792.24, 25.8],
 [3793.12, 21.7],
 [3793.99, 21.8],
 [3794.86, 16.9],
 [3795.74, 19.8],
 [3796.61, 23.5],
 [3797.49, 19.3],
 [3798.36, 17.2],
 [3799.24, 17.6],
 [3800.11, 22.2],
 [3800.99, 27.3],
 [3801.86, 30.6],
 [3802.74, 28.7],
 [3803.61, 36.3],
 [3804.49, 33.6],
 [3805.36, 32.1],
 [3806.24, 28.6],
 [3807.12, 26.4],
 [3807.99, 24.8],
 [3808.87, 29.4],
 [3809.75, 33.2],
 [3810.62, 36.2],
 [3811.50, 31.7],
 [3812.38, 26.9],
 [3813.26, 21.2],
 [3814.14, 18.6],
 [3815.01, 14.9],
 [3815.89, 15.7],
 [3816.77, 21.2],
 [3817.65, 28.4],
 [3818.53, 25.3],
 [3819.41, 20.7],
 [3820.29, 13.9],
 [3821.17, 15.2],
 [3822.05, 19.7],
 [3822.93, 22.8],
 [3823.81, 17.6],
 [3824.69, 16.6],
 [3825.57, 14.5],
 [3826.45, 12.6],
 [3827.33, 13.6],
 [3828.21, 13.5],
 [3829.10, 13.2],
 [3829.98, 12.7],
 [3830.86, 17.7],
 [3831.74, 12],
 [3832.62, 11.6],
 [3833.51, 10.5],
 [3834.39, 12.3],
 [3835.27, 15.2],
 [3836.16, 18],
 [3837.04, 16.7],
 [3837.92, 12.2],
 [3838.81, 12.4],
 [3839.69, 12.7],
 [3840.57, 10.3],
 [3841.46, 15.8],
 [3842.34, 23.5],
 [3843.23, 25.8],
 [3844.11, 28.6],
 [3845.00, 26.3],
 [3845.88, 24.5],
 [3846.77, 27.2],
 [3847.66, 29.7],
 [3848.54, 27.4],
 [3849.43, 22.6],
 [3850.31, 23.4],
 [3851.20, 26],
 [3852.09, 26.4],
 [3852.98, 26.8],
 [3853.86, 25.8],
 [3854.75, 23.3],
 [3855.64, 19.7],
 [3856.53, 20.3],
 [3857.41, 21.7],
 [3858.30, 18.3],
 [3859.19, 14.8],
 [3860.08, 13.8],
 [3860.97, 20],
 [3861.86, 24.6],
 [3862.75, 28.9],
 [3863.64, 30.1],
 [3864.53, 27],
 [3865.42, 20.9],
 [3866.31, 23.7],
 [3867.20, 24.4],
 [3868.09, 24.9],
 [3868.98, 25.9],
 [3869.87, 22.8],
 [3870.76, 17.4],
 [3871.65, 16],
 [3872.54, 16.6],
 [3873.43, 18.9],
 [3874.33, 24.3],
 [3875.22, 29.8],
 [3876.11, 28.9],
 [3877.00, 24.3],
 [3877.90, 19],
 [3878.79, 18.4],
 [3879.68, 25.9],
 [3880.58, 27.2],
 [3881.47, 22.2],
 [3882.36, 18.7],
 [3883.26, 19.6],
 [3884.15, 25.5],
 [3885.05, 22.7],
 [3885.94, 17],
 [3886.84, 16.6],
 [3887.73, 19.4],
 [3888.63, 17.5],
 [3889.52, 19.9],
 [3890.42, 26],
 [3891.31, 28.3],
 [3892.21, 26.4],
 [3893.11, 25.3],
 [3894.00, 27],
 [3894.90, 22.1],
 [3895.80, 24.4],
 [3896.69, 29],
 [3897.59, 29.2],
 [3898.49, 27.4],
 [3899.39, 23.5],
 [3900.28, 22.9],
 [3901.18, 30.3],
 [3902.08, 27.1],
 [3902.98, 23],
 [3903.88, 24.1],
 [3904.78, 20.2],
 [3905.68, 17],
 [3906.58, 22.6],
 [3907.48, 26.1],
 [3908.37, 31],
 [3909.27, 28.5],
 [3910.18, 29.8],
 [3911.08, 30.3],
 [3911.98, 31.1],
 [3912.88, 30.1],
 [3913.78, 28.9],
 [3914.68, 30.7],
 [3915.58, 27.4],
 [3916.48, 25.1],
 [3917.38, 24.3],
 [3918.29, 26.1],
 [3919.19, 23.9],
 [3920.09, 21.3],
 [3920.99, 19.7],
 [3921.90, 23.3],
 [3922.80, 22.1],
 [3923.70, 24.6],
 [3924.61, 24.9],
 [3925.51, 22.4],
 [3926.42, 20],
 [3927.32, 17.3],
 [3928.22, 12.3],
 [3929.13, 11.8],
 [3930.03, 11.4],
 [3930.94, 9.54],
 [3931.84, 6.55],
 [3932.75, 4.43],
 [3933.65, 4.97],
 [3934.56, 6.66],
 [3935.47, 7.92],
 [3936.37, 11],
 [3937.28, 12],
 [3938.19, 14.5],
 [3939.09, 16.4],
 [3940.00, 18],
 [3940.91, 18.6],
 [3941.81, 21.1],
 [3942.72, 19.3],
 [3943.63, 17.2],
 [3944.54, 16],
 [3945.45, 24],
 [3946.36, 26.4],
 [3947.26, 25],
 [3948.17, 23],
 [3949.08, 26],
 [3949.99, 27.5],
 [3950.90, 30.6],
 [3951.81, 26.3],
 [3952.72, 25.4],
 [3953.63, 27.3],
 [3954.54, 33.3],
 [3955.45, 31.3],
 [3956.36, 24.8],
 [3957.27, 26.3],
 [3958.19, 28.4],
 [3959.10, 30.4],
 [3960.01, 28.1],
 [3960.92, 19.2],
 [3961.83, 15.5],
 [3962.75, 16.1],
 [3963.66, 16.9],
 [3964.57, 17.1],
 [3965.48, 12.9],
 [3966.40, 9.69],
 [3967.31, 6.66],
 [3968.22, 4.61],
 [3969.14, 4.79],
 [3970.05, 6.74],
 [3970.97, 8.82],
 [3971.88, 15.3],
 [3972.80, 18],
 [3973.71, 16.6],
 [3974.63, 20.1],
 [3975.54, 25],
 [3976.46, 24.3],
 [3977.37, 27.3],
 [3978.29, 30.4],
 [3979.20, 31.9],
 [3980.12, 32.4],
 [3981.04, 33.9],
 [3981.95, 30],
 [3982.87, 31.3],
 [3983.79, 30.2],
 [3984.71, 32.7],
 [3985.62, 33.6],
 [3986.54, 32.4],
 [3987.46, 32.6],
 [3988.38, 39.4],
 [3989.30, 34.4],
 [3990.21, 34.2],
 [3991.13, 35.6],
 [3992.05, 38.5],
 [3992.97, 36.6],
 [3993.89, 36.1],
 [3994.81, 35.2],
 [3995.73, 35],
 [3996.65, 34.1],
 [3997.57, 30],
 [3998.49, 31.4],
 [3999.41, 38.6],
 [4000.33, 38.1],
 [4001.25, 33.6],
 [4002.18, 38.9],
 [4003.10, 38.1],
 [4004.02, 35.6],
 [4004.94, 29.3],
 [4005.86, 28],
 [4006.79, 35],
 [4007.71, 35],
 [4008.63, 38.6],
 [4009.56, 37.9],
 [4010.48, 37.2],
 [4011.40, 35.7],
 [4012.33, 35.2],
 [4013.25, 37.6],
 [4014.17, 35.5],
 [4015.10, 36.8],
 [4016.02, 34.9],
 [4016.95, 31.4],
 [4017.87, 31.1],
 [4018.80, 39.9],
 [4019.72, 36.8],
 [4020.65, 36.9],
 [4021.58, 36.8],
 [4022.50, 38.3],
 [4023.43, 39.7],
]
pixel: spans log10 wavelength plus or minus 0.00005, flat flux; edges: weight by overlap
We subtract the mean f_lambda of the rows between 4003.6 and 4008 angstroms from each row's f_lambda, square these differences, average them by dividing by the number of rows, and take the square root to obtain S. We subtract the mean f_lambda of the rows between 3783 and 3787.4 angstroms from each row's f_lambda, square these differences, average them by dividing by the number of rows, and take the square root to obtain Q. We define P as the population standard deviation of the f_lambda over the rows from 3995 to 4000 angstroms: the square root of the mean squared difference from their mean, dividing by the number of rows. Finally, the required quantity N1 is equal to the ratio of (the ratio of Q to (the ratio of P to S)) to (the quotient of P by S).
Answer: 6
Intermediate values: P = 3.0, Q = 4.7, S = 3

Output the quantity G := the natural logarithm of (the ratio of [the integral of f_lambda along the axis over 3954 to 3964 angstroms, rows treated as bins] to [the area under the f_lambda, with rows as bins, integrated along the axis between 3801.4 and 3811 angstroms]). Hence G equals -0.2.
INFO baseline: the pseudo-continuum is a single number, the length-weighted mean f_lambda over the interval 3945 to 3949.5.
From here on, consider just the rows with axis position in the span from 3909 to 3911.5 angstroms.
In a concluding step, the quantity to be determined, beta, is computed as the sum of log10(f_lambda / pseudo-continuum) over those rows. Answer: 0.2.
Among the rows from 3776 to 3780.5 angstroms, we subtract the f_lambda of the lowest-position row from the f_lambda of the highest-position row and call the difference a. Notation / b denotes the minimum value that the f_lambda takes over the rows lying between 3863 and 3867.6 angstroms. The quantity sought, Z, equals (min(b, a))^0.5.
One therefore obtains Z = 1.9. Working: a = 3.7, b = 20.9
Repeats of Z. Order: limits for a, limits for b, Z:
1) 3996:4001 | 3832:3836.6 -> 2.0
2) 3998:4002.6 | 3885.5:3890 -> 2.7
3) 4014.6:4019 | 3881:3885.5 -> 1.8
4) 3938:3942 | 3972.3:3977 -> 2.6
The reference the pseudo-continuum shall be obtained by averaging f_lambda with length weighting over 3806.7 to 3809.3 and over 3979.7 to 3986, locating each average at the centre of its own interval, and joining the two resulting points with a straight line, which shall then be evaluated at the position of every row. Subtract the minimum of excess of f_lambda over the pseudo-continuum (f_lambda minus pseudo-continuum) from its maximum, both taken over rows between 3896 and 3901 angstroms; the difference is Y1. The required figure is 6.4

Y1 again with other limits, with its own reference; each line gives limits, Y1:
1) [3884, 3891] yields 9.3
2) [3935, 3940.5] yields 9.9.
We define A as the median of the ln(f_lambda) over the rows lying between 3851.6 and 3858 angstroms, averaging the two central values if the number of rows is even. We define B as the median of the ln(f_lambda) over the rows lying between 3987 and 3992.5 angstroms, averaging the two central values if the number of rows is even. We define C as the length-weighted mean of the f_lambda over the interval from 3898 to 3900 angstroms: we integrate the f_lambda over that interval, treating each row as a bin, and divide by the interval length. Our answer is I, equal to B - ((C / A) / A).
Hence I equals 1.00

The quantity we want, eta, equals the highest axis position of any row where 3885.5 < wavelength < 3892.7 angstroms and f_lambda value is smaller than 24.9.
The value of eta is 3889.52 angstroms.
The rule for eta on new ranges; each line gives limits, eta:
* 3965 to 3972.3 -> 3971.88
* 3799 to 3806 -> 3800.11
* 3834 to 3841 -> 3840.57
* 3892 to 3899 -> 3895.80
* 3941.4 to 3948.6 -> 3948.17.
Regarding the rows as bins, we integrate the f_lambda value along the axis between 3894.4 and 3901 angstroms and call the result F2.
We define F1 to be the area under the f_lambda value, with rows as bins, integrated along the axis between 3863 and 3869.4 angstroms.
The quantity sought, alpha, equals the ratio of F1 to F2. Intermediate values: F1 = 162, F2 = 170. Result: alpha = 0.96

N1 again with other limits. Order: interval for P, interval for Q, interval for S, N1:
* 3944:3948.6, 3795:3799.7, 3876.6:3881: 2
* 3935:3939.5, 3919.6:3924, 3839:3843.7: 7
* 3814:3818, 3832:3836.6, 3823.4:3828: 0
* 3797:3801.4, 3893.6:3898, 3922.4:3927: 1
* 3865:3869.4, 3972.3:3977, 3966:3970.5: 4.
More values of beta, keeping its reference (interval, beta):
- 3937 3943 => -1.2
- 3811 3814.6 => -0.1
